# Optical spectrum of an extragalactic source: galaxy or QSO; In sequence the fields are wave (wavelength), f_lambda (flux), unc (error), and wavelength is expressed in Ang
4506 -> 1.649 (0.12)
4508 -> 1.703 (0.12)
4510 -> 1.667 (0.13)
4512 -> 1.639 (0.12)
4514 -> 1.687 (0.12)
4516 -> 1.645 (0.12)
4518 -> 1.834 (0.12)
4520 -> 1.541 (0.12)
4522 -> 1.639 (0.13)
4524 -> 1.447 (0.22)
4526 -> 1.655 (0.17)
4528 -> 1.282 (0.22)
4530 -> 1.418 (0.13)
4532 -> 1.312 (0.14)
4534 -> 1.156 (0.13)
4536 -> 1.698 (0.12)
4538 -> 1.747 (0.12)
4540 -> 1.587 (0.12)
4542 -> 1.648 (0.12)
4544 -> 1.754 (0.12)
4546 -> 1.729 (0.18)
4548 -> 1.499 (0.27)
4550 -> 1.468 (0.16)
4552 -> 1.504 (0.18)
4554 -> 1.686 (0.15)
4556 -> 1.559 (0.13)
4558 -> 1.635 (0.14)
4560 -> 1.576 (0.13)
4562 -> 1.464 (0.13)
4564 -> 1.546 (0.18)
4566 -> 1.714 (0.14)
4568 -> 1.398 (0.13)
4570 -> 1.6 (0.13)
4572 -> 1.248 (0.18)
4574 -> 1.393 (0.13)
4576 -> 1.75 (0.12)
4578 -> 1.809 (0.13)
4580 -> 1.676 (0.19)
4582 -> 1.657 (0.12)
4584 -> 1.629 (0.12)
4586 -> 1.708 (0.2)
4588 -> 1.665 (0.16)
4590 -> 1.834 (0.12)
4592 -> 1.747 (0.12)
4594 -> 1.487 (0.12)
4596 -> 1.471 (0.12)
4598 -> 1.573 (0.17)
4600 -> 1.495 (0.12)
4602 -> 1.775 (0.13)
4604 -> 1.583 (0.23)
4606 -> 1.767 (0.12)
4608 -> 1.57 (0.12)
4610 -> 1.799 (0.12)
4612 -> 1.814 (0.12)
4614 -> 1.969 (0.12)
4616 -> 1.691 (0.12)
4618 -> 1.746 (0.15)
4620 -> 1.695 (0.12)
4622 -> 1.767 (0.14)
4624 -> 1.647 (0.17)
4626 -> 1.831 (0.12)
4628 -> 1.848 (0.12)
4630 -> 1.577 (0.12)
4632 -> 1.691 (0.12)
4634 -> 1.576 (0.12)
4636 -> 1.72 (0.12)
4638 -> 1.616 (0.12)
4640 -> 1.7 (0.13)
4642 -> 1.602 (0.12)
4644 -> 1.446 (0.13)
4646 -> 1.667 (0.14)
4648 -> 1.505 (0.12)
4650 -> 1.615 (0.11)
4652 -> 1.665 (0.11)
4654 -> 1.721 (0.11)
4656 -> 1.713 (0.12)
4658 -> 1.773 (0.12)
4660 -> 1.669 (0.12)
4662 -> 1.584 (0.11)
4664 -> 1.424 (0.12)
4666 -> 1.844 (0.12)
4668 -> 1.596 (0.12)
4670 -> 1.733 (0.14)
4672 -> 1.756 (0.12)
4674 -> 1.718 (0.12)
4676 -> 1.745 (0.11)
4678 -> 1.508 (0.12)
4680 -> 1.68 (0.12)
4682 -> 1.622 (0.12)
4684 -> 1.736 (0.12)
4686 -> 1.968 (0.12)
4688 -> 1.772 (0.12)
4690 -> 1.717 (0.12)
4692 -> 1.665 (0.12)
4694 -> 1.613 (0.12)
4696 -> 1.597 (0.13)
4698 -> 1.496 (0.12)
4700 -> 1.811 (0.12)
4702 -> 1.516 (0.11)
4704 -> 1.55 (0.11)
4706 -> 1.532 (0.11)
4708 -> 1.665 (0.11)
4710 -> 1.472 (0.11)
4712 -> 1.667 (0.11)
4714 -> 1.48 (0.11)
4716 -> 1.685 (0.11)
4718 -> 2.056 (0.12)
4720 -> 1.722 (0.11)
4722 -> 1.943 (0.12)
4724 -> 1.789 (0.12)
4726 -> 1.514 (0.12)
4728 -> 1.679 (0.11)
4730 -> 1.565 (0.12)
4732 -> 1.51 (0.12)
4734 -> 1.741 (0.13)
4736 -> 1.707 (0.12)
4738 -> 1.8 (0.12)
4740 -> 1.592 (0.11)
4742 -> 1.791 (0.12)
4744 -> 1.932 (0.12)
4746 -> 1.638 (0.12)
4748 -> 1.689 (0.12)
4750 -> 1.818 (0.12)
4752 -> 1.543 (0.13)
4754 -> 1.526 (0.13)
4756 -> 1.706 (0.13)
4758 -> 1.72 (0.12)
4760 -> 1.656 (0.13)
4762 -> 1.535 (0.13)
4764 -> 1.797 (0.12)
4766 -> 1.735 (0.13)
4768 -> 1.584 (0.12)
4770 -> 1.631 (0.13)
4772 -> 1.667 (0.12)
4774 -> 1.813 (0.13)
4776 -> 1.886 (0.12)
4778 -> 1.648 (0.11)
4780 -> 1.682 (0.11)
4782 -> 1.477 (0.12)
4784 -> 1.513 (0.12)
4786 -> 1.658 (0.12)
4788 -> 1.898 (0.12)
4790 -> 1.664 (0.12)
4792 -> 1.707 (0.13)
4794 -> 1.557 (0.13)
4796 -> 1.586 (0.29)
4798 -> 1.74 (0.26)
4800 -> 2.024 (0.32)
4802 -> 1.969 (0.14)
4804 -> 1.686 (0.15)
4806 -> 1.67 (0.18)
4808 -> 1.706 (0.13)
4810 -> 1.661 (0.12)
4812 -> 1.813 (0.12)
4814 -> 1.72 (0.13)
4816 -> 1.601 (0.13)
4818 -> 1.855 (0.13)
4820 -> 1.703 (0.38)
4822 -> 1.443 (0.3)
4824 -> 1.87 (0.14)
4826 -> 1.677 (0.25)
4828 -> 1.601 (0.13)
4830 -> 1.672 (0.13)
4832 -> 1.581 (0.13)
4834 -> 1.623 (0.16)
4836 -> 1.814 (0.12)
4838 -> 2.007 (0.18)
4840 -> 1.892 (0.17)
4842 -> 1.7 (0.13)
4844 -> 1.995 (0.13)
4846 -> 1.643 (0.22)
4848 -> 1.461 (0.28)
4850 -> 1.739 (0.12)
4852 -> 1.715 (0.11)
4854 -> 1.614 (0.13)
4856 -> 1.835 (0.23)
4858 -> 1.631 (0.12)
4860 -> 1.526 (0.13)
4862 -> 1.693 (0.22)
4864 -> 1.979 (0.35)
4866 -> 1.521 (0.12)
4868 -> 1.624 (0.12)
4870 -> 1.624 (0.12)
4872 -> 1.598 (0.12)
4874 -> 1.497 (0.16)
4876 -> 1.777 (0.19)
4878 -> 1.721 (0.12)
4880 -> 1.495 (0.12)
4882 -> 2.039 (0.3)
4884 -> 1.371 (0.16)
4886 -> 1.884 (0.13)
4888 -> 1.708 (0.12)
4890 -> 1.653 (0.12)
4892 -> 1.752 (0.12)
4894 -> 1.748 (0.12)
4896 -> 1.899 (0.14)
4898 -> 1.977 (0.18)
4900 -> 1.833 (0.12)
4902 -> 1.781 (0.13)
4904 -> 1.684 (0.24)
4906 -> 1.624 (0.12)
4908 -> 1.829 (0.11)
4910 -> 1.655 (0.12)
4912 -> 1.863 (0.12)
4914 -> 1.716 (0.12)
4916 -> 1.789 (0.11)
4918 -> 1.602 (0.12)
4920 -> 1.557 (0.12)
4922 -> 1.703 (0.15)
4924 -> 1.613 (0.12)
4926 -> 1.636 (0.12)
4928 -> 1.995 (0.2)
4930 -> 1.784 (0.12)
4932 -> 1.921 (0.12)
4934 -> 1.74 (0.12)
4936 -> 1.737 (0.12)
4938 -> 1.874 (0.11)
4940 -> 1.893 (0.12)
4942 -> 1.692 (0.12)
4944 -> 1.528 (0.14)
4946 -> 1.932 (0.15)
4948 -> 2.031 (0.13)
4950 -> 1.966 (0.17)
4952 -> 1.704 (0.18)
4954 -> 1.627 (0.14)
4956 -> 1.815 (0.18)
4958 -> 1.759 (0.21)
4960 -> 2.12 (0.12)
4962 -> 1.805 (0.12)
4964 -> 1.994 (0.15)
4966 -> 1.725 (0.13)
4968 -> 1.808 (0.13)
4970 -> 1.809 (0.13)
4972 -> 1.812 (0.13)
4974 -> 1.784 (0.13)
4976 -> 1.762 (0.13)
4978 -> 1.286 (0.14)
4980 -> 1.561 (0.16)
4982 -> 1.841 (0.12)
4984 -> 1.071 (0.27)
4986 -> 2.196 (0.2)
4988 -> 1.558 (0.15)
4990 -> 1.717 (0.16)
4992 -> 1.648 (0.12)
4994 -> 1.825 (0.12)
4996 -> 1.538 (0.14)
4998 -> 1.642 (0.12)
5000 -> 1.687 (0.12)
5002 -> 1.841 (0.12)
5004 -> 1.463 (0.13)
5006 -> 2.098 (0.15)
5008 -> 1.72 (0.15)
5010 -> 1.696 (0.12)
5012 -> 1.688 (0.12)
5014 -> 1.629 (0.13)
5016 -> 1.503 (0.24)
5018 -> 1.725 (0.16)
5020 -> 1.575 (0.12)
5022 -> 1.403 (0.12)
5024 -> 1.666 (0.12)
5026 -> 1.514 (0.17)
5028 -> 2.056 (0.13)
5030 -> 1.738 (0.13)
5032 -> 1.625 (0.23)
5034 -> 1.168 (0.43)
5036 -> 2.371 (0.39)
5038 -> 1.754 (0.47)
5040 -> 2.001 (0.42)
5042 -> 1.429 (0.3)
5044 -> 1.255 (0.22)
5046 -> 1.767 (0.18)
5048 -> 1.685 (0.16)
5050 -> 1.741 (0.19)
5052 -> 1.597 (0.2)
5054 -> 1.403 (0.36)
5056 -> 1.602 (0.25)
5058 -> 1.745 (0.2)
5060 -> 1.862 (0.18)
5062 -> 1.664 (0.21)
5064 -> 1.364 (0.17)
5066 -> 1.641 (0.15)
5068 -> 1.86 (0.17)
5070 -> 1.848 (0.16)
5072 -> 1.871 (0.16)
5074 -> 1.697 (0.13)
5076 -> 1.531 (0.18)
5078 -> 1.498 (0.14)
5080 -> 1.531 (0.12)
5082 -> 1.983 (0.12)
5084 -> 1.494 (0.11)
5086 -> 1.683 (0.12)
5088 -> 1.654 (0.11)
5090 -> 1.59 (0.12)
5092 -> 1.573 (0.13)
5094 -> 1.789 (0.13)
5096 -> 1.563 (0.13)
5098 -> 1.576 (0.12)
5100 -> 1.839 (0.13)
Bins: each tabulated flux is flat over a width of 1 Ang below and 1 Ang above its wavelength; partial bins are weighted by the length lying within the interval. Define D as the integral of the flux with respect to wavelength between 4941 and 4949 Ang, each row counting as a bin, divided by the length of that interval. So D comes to 1.80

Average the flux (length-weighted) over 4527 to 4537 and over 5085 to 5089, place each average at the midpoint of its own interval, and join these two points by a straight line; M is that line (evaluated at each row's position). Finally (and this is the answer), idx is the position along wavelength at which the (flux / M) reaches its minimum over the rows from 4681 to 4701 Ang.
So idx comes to 4698 Ang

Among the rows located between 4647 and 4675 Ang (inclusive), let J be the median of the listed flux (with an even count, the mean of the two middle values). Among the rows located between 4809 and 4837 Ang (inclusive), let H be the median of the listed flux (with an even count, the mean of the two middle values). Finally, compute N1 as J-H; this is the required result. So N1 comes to 0.02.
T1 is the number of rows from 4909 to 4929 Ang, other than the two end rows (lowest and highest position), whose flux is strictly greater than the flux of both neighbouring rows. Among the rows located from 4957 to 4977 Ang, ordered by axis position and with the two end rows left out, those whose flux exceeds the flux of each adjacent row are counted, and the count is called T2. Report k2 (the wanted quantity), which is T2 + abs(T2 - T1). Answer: 3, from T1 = 3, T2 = 3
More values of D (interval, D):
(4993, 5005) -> 1.67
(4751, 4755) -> 1.53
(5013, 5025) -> 1.58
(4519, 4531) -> 1.50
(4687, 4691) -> 1.74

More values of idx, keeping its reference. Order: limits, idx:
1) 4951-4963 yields 4954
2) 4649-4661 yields 4650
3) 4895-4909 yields 4906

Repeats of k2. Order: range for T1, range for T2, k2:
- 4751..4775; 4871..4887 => 2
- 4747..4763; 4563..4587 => 4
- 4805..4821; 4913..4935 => 5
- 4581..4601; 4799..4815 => 3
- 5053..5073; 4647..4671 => 4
